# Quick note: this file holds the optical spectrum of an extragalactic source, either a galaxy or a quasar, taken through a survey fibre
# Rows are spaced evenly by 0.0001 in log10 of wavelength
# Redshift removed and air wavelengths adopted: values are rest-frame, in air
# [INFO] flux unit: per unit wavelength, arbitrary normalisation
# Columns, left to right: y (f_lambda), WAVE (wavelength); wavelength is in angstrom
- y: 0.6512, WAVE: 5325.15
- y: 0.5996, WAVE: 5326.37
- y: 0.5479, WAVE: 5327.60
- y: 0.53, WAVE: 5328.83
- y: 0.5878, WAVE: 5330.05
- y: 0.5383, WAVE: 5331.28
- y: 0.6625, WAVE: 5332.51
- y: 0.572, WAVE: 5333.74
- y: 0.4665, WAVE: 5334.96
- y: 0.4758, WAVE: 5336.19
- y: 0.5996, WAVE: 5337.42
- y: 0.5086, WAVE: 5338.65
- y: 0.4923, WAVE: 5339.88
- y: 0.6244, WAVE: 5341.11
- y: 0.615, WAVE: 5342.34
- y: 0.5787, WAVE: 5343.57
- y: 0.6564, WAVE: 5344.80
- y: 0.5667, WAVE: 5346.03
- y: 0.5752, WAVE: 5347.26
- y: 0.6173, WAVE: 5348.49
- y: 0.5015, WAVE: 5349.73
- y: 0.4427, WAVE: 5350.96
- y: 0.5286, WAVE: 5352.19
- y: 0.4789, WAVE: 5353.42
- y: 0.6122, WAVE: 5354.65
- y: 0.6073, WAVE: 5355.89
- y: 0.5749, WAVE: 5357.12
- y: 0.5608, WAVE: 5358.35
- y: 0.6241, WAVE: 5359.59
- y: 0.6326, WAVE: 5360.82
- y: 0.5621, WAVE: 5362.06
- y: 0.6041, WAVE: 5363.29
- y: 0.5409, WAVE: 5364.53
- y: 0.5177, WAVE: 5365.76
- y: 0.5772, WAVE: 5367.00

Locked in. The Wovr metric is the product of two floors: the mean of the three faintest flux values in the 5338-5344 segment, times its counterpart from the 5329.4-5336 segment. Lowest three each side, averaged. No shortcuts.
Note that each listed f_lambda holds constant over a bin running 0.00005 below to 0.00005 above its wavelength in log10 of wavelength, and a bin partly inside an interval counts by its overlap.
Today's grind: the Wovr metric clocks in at 0.28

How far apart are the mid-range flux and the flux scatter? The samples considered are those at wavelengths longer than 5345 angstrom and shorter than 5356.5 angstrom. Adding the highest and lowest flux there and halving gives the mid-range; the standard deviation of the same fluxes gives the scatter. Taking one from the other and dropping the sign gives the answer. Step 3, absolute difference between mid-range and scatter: 0.47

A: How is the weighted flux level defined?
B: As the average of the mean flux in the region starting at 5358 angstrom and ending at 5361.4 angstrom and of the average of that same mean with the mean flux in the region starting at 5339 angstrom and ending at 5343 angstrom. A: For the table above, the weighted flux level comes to 0.60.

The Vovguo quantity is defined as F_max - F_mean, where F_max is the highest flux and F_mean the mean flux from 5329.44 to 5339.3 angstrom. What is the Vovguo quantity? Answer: 0.111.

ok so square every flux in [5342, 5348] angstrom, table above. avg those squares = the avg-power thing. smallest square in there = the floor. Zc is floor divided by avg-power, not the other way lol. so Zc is 0.89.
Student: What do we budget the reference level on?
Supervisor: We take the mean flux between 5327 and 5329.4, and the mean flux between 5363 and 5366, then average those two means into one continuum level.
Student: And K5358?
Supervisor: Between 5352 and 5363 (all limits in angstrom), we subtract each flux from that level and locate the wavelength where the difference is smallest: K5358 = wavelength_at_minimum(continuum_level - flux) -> 5360.82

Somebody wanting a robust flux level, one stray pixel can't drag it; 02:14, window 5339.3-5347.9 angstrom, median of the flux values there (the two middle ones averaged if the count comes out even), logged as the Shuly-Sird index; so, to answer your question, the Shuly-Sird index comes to 0.579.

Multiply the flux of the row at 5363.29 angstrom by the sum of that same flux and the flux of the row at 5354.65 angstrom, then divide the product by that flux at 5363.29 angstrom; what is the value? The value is 1.22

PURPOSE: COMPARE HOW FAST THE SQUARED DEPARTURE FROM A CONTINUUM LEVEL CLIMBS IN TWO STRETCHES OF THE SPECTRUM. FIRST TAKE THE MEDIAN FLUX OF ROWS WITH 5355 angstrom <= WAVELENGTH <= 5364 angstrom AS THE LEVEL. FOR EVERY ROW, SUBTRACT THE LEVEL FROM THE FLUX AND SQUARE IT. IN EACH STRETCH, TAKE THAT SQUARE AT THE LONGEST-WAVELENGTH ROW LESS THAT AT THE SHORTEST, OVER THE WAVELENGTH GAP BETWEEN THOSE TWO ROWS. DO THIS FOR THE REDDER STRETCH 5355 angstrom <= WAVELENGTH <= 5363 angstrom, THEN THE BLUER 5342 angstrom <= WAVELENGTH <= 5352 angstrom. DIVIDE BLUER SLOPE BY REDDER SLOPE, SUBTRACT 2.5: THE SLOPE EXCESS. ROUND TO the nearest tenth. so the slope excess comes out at 8.1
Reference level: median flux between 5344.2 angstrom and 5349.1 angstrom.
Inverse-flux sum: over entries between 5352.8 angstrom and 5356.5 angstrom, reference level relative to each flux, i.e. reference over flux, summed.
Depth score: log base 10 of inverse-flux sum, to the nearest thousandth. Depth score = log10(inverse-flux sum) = 0.505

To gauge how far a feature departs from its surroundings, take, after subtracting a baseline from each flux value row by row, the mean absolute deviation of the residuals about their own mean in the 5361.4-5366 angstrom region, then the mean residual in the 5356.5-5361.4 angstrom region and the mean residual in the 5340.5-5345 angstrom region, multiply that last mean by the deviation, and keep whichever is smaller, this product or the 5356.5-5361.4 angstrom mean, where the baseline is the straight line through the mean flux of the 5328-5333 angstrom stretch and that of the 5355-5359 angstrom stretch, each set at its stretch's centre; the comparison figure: 0.00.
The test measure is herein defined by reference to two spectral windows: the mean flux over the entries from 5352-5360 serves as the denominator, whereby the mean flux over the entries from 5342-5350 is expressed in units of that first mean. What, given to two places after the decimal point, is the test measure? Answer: 1.03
